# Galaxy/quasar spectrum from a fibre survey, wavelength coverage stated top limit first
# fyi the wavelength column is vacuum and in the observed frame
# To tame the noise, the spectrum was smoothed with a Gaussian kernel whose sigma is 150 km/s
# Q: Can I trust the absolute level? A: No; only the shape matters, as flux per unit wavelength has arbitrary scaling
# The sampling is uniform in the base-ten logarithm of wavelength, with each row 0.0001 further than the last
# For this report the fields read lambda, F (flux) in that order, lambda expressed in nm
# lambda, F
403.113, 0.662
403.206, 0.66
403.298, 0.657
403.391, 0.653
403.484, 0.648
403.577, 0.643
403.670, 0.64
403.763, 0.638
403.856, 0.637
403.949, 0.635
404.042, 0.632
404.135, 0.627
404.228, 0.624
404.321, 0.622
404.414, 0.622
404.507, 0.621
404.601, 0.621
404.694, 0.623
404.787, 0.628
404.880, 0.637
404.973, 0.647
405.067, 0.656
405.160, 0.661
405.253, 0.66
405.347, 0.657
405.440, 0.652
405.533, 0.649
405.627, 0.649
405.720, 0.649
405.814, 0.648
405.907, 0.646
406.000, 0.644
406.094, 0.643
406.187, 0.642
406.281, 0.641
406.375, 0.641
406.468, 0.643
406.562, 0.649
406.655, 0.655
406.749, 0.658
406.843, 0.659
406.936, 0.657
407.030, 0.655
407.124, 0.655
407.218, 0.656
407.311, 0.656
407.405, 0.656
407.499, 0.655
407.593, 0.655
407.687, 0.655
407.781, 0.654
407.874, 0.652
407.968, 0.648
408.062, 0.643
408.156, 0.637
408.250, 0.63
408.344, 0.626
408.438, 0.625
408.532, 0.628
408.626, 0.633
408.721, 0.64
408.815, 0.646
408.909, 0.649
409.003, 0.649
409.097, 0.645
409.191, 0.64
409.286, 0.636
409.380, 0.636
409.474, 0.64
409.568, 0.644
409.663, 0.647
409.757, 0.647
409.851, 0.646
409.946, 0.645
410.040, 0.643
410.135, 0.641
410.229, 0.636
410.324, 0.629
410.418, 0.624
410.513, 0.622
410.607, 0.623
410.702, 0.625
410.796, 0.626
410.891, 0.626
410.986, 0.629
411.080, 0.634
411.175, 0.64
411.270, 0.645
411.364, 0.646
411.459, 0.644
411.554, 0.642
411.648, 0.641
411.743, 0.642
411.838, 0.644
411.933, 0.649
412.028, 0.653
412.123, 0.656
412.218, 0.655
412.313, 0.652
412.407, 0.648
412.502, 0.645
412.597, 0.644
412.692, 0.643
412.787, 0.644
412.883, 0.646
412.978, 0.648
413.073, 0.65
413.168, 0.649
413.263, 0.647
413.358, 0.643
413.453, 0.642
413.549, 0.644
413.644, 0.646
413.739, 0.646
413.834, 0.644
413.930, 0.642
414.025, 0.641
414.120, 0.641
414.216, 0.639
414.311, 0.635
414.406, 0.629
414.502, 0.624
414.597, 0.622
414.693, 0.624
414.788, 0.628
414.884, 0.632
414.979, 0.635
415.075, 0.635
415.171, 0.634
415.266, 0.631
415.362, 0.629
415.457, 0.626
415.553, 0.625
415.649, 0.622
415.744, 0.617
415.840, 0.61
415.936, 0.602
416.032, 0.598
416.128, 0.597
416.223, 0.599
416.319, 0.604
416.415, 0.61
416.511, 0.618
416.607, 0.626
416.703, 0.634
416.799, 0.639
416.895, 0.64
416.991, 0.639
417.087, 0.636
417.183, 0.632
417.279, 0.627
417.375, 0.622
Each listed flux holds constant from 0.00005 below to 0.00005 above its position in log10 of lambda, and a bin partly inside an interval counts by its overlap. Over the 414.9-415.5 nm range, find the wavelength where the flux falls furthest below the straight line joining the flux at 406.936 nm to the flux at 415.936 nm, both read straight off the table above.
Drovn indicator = 415.457 nm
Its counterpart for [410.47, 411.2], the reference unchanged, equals 410.513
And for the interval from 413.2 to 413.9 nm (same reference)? 413.453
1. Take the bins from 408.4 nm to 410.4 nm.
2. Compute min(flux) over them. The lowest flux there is 0.625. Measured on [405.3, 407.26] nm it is 0.641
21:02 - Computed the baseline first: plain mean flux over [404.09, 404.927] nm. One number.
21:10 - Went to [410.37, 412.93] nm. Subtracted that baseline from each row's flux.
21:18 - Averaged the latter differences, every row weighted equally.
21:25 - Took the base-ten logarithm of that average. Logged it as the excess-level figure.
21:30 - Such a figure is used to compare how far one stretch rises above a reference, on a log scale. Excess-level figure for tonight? -1.82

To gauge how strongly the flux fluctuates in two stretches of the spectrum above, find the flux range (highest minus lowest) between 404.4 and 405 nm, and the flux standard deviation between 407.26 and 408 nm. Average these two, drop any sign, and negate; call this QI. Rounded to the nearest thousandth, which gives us -0.014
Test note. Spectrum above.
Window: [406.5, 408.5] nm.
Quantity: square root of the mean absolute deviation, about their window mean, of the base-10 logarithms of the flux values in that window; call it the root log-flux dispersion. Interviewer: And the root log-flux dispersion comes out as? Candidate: 0.075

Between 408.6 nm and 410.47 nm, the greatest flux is 0.649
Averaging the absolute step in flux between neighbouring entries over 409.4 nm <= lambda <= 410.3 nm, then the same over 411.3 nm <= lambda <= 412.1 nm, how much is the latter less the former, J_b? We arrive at 0.0002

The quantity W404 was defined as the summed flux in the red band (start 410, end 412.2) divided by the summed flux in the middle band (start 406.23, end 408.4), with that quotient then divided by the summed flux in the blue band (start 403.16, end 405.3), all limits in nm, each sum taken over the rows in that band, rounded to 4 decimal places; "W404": 0.0668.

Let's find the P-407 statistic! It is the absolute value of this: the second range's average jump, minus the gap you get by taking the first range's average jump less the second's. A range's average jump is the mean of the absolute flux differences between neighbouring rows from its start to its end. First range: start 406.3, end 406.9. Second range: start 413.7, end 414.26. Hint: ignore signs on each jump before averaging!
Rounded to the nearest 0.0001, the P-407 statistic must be 0.0008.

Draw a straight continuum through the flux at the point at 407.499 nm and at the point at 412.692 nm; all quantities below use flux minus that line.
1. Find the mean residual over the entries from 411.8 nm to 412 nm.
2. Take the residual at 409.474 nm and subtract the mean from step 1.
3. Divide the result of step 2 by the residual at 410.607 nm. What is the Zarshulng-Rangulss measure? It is 0.5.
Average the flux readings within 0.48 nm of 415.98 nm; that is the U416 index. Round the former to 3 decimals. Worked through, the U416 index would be 0.608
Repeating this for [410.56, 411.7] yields 0.635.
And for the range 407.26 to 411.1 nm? 0.640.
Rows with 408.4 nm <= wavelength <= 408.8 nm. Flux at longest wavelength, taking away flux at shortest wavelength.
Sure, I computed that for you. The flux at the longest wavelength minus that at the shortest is 0.015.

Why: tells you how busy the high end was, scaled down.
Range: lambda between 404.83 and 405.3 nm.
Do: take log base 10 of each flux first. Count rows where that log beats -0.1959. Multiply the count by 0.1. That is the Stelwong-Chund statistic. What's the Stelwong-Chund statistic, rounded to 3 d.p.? 0.500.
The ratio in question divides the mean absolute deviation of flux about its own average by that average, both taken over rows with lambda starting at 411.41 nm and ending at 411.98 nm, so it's 0.003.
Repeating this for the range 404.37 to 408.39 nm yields 0.014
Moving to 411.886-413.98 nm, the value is 0.005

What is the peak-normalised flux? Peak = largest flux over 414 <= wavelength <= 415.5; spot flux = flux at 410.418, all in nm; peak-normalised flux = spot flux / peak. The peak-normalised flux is 0.973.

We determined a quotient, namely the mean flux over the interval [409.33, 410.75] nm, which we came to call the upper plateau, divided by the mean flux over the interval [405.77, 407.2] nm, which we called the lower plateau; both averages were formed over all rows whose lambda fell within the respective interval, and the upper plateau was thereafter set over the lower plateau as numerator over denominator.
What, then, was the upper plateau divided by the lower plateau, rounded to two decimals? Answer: 0.98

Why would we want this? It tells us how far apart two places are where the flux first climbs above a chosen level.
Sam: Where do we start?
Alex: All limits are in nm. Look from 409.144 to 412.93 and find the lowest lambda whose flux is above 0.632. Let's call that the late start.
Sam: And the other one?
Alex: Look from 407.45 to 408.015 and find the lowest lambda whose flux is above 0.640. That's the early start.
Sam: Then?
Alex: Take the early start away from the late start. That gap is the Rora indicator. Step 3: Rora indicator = 1.69 nm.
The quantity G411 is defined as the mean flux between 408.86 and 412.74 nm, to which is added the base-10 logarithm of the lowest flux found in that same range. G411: 0.435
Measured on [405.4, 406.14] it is 0.456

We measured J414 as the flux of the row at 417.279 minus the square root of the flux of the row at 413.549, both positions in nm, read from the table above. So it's -0.175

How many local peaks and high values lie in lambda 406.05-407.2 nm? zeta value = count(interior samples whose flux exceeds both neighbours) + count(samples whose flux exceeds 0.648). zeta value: 8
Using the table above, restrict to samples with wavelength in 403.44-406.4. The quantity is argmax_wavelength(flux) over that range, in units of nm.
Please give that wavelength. 405.160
